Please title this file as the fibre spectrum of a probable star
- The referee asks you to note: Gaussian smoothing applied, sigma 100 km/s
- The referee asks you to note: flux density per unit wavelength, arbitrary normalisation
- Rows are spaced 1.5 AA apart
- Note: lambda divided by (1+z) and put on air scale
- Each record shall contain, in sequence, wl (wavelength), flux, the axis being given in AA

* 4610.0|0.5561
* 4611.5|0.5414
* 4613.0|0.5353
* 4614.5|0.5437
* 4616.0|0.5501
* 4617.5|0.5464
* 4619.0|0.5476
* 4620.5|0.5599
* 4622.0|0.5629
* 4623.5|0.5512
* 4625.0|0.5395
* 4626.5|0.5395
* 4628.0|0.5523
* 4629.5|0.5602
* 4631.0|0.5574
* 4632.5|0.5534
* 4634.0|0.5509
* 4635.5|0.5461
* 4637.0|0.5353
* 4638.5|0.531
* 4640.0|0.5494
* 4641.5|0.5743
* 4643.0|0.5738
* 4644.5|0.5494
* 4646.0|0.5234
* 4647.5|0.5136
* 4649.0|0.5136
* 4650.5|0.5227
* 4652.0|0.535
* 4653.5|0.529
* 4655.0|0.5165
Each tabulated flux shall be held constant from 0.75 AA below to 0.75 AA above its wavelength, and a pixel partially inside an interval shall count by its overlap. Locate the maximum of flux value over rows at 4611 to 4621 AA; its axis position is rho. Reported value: 4620.5 AA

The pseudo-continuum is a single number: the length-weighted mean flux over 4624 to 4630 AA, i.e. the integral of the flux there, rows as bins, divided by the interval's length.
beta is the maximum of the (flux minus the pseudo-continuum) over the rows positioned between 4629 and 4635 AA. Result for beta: 0.01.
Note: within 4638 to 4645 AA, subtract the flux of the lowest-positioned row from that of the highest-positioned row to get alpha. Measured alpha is 0.018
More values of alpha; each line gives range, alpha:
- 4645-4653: 0.012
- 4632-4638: -0.018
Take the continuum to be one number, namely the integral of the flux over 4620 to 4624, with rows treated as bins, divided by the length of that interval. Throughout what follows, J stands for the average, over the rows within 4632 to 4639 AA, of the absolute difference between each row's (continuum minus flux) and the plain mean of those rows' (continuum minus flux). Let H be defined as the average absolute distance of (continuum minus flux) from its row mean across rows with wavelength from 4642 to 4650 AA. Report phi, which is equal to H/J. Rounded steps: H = 0.021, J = 0.0082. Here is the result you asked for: 2.6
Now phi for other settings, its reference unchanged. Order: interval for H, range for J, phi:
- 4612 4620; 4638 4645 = 0.3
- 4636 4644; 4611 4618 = 4.2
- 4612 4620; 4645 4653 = 0.6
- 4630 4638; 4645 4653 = 1.0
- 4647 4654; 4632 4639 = 0.9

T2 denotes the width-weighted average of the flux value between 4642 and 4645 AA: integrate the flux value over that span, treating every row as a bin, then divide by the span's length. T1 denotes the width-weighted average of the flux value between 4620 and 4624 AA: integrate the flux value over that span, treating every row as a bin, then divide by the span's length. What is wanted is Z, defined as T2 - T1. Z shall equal 0.005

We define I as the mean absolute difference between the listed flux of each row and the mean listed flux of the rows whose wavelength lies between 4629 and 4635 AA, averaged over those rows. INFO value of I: 0.0033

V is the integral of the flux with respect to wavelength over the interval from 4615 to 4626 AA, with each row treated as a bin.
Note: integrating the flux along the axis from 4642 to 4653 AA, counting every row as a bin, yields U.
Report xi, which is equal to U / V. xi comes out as 0.97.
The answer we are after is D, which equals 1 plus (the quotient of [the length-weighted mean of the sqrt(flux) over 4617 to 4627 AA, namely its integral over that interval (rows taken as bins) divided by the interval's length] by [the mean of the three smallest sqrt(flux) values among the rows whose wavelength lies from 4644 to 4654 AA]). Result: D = 2.03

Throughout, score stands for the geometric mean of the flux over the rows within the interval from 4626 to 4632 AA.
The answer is 0.552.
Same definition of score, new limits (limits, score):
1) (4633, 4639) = 0.541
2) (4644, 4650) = 0.525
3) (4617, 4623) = 0.554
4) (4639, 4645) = 0.562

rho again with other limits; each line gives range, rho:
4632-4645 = 4641.5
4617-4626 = 4622.0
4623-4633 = 4629.5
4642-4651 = 4643.0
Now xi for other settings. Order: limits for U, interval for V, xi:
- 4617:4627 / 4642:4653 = 0.94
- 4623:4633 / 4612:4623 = 0.91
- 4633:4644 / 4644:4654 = 1.15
